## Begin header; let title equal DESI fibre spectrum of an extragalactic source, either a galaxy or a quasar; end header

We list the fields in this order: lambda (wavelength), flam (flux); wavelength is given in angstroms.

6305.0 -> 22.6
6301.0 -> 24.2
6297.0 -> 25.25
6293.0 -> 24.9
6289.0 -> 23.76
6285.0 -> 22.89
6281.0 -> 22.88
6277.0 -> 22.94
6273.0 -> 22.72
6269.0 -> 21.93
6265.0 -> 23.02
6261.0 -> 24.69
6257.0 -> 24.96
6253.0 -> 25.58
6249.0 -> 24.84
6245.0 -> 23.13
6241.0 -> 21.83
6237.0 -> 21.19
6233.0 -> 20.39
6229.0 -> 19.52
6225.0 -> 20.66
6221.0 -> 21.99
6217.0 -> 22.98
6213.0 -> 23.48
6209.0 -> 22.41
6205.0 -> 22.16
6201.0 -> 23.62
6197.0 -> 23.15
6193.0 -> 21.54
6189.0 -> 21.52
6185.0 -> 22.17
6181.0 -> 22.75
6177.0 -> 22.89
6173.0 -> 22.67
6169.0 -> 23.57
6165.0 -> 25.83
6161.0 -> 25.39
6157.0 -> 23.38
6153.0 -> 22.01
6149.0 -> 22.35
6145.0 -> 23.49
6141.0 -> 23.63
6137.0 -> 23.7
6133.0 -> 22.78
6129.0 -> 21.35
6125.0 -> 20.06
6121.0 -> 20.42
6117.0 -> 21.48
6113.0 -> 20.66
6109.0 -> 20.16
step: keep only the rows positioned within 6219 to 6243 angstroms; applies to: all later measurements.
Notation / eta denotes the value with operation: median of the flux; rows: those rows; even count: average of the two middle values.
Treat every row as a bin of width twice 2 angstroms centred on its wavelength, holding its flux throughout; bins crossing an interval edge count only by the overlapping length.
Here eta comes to 20.9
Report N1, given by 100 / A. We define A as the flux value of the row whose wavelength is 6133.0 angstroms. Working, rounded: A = 22.78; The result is 4.39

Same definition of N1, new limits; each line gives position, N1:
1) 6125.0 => 4.99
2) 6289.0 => 4.21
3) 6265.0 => 4.34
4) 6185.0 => 4.51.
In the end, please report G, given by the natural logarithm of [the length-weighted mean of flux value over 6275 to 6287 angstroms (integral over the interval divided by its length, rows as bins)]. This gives 3.13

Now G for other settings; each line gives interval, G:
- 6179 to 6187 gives 3.11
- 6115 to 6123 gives 3.04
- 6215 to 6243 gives 3.06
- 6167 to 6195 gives 3.11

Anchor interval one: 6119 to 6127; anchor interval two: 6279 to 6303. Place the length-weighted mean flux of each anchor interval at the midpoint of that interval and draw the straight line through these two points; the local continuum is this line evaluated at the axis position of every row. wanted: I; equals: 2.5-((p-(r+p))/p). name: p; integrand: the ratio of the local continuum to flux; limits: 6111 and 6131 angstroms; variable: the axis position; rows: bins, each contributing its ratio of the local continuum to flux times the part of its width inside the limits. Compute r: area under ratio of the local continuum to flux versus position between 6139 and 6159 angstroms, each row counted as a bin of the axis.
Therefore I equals 3.43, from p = 19.4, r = 18.1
